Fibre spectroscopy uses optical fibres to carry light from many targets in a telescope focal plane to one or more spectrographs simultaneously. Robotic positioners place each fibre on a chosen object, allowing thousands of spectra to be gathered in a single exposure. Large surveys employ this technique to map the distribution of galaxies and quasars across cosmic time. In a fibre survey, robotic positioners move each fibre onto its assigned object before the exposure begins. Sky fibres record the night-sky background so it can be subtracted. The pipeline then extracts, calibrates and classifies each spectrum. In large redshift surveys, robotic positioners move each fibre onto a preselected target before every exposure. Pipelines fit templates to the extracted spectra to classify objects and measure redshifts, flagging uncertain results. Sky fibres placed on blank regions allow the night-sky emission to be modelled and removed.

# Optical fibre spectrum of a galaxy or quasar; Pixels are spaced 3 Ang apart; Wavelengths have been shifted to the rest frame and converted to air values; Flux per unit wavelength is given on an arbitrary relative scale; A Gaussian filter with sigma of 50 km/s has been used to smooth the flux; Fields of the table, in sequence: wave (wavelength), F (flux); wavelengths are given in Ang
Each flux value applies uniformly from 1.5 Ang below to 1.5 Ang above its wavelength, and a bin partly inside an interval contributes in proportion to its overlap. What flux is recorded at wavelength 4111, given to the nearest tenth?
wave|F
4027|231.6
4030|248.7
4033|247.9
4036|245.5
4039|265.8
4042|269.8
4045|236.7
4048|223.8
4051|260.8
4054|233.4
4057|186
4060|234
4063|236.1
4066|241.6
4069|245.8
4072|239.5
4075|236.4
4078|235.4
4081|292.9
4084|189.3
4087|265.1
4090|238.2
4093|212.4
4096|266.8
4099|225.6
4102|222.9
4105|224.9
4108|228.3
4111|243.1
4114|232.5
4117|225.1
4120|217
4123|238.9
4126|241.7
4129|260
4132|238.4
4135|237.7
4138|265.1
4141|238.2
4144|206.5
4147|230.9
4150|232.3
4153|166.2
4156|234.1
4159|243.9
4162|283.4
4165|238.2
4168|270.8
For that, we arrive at 243.1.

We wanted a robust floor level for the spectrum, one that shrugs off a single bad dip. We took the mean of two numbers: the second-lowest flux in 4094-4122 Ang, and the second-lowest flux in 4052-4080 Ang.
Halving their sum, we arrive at 228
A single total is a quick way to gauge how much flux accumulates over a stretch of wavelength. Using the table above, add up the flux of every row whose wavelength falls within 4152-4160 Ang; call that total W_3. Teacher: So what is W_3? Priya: 644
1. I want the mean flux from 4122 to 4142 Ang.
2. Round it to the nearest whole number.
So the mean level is 246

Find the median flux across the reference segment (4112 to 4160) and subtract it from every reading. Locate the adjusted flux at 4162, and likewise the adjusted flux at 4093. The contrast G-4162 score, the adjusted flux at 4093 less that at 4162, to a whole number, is -71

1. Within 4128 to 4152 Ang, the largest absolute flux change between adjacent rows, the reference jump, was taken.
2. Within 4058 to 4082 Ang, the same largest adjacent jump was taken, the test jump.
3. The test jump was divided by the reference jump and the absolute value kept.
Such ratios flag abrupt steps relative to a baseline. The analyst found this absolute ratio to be 1.8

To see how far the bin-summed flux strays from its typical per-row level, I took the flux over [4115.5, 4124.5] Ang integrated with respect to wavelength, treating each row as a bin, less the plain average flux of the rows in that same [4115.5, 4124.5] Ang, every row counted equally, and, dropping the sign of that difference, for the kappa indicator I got 1816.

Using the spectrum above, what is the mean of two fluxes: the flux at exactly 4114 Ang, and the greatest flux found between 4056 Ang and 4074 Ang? 239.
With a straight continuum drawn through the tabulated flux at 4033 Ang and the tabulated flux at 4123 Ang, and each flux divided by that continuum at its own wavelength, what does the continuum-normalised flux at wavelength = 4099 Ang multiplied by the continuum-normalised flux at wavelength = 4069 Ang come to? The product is 0.94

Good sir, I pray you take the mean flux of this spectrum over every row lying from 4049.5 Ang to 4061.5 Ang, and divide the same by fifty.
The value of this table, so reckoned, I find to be 4.57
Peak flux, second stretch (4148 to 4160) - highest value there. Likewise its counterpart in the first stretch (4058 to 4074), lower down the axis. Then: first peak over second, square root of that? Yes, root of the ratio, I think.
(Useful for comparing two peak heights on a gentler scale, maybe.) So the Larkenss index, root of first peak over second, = 1.00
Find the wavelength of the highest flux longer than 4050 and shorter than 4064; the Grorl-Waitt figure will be 4051 Ang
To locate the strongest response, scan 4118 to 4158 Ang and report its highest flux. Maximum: 265.1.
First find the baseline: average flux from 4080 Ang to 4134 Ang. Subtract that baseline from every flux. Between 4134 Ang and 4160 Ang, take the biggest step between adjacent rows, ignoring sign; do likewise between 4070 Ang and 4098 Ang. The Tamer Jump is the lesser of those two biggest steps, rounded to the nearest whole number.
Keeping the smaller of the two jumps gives 68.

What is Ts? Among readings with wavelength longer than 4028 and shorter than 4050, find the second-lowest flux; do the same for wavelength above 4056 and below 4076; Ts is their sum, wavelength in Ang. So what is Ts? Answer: 471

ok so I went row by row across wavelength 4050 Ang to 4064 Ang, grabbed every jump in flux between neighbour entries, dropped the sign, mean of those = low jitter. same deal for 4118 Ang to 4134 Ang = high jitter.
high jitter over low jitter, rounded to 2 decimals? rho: 0.52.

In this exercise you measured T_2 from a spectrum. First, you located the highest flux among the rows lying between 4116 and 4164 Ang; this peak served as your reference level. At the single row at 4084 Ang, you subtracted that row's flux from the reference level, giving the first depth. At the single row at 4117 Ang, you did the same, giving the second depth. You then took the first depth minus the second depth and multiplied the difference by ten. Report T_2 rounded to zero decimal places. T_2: 358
